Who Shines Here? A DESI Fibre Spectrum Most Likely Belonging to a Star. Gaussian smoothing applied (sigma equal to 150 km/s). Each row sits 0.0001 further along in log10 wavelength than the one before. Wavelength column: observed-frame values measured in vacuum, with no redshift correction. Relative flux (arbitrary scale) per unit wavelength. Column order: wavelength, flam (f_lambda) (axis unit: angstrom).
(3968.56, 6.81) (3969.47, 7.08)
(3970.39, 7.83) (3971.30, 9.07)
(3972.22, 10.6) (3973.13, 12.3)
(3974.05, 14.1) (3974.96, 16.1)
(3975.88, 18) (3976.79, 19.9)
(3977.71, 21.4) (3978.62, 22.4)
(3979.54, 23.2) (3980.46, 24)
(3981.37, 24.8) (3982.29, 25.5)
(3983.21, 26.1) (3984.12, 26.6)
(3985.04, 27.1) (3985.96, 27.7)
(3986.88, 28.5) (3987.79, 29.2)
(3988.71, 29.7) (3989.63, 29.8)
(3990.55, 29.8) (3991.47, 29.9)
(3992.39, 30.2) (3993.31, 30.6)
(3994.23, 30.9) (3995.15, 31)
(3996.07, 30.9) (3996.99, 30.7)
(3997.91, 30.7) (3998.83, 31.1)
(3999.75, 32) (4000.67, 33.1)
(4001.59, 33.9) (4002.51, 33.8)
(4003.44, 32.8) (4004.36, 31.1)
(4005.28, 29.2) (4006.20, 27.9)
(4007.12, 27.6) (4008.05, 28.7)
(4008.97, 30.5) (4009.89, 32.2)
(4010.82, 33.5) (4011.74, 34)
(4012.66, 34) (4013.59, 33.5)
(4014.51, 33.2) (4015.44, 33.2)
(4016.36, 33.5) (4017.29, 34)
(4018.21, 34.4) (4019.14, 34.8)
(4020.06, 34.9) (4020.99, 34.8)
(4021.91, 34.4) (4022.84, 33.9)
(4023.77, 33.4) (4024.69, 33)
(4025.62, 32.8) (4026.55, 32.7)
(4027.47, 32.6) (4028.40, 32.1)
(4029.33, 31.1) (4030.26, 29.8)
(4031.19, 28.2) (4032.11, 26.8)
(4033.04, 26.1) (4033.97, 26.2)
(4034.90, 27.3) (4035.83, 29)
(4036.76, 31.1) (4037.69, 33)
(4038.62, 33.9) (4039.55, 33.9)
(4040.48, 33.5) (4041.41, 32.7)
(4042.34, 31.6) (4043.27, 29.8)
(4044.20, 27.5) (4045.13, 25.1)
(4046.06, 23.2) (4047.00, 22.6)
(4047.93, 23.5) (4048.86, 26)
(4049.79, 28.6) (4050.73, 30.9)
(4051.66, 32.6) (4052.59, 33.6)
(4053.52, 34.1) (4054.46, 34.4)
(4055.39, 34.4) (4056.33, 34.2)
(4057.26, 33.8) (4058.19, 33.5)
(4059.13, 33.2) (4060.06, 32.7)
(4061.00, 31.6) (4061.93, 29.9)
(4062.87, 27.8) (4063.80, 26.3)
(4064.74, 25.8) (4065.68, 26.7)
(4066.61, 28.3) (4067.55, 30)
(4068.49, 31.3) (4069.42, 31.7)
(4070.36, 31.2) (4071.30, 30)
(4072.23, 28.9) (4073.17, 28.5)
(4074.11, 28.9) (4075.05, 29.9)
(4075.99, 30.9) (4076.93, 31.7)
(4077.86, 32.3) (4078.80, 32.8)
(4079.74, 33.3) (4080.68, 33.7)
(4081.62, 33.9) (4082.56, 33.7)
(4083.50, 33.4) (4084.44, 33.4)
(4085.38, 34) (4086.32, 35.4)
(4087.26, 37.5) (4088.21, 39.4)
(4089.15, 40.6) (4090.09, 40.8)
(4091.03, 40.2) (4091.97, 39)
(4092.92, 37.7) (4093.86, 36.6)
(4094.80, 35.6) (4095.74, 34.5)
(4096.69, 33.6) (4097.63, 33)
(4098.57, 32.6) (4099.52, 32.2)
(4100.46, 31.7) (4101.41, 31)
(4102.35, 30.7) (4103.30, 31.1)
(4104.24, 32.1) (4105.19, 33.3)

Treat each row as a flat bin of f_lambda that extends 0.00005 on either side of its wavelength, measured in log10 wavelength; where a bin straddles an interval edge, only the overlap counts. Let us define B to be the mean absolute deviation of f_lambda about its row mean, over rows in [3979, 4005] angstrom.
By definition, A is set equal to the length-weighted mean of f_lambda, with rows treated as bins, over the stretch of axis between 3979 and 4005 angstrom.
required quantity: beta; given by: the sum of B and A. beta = 31.7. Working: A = 29.4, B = 2.27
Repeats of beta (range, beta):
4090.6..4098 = 38.4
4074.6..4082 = 33.4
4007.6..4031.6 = 34.2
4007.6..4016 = 33.9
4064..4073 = 30.9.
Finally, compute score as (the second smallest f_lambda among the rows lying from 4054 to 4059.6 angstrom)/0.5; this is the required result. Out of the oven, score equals 67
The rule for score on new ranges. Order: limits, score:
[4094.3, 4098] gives 67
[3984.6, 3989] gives 55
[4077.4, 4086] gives 66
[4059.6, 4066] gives 53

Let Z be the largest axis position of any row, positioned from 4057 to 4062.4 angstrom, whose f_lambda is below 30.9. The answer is 4061.93 angstrom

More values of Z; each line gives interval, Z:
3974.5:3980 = 3979.54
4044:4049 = 4048.86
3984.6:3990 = 3989.63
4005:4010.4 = 4008.97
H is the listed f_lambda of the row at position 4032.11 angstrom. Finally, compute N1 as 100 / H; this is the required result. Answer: 3.73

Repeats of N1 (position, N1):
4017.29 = 2.94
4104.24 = 3.12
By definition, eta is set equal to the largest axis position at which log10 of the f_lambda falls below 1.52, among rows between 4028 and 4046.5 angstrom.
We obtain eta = 4046.06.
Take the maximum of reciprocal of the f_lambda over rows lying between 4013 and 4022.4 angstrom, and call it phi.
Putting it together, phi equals 0.030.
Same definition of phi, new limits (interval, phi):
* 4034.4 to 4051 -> 0.044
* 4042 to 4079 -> 0.044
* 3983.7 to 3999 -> 0.038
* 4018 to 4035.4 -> 0.038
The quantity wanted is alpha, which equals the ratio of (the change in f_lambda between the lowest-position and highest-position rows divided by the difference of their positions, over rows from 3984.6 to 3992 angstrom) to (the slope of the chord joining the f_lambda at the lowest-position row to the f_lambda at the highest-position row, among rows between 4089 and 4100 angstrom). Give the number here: -1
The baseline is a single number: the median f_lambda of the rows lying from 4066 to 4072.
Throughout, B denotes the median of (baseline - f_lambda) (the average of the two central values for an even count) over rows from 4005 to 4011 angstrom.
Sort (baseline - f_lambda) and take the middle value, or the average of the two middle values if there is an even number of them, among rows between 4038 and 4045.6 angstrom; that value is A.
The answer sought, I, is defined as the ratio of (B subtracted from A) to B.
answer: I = -2.1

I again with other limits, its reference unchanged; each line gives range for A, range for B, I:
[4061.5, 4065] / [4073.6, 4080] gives -4.2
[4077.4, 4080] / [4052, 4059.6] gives -0.3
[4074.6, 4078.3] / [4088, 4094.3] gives -0.9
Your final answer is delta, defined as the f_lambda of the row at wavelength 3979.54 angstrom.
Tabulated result 23.2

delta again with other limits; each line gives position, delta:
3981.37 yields 24.8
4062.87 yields 27.8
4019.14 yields 34.8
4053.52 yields 34.1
